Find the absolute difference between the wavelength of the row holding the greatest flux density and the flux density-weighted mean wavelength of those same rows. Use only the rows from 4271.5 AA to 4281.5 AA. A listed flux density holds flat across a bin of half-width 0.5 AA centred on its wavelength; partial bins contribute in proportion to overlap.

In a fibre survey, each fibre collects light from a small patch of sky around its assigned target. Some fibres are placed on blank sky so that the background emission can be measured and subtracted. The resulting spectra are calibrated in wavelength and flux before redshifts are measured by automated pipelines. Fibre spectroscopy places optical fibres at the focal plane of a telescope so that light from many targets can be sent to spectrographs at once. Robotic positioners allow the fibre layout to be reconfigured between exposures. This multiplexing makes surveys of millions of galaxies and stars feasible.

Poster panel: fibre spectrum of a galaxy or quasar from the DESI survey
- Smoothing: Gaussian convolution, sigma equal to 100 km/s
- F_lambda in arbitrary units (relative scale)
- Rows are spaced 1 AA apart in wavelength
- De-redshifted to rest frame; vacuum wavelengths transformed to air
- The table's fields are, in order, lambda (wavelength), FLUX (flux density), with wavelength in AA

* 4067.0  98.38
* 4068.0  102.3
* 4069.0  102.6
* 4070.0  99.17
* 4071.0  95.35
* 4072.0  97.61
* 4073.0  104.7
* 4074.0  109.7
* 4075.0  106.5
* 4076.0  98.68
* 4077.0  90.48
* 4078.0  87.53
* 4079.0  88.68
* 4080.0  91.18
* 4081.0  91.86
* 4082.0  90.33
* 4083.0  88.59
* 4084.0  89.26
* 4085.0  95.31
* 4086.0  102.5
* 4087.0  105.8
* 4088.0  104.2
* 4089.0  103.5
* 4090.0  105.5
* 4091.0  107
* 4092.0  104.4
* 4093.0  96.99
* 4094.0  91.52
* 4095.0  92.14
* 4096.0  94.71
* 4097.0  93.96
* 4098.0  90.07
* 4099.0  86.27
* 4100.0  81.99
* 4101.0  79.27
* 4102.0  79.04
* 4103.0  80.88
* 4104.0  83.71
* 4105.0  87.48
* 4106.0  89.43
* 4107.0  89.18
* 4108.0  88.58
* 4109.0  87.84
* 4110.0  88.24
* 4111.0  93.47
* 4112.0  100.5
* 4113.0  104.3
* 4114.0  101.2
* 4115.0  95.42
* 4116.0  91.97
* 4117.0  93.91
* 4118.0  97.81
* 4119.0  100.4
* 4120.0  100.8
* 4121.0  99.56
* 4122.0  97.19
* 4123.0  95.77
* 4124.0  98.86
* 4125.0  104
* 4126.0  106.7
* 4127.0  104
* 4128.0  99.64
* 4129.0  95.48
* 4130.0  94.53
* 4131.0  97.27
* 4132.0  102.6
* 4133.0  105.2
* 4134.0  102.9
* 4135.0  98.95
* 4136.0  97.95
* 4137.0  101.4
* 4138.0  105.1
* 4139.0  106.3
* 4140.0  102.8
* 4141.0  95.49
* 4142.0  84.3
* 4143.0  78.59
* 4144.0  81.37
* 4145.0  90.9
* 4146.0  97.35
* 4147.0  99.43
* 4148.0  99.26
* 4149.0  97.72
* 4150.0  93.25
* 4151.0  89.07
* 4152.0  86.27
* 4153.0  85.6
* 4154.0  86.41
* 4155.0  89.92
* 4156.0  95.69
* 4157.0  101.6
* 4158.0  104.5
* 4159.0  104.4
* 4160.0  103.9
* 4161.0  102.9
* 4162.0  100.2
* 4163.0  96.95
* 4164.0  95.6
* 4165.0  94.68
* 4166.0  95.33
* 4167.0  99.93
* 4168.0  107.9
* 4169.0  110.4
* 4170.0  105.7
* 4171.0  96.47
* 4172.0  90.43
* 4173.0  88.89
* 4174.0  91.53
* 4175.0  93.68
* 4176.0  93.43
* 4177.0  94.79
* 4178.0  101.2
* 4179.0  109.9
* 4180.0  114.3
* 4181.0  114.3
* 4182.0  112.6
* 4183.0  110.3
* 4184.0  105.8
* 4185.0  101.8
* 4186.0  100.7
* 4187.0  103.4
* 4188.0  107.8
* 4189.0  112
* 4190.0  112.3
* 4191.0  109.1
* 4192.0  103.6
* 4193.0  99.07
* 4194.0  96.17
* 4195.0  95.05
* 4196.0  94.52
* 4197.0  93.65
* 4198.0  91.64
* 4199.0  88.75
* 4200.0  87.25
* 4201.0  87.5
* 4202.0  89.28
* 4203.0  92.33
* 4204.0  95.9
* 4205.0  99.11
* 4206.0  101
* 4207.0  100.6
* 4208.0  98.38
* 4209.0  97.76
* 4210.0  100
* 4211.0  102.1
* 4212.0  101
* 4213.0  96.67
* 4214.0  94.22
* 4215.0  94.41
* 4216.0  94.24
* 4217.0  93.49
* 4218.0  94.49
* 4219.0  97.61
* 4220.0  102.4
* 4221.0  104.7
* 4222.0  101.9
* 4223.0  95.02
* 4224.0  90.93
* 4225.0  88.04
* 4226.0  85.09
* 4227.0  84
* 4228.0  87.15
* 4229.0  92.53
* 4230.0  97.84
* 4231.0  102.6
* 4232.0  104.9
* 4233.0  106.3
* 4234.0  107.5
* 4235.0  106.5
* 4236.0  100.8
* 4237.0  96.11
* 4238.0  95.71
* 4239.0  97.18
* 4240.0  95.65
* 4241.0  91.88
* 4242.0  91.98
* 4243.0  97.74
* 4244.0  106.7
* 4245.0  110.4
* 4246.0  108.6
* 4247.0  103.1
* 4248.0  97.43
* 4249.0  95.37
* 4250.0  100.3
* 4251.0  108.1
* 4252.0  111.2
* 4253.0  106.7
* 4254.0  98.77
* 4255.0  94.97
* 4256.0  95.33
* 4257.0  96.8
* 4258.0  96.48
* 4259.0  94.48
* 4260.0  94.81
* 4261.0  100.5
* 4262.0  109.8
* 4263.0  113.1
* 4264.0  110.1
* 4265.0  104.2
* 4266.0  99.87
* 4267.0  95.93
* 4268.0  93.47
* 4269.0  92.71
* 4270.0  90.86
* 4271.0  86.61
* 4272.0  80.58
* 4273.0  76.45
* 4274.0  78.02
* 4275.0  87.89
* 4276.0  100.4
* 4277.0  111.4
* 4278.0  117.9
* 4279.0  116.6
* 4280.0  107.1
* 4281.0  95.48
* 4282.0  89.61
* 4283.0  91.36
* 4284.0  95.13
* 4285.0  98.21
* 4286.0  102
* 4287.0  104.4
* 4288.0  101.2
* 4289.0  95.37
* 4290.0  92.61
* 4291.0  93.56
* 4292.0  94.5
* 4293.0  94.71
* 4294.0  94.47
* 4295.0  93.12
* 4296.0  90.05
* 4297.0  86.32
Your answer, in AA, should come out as 1.2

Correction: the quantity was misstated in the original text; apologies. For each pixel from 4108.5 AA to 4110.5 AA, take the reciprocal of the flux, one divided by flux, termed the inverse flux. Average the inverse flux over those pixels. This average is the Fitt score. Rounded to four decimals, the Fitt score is 0.0114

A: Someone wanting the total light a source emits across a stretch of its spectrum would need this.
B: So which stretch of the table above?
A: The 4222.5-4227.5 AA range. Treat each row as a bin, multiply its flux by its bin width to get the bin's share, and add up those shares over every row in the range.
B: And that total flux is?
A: 443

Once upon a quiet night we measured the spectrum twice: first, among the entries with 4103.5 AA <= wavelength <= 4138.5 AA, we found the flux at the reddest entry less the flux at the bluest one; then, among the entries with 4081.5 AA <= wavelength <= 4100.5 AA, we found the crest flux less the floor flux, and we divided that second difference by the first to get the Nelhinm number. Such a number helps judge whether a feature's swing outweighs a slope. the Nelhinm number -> 1.2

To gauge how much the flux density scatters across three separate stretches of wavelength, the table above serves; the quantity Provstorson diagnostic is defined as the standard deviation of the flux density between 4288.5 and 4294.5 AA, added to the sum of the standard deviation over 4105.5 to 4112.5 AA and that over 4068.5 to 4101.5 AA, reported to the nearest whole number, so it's 13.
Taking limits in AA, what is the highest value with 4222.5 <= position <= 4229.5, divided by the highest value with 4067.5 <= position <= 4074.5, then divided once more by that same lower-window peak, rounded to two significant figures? 0.0079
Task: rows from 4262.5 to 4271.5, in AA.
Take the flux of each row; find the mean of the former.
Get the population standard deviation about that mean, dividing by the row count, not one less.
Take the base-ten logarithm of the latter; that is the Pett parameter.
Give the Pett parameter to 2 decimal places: 0.93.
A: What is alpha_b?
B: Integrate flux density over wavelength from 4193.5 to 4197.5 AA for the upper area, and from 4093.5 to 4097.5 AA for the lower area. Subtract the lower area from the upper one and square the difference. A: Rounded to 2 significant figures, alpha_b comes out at 50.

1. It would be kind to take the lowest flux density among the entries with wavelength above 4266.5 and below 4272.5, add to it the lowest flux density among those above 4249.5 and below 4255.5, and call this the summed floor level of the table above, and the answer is 176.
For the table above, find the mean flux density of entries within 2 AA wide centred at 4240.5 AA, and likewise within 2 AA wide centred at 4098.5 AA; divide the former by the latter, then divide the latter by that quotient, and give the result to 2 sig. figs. 83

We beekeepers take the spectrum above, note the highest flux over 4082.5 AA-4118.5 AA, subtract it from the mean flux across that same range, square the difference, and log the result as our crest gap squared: 182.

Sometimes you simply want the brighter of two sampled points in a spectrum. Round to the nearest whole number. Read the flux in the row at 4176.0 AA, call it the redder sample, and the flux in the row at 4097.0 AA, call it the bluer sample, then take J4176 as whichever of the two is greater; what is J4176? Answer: 94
